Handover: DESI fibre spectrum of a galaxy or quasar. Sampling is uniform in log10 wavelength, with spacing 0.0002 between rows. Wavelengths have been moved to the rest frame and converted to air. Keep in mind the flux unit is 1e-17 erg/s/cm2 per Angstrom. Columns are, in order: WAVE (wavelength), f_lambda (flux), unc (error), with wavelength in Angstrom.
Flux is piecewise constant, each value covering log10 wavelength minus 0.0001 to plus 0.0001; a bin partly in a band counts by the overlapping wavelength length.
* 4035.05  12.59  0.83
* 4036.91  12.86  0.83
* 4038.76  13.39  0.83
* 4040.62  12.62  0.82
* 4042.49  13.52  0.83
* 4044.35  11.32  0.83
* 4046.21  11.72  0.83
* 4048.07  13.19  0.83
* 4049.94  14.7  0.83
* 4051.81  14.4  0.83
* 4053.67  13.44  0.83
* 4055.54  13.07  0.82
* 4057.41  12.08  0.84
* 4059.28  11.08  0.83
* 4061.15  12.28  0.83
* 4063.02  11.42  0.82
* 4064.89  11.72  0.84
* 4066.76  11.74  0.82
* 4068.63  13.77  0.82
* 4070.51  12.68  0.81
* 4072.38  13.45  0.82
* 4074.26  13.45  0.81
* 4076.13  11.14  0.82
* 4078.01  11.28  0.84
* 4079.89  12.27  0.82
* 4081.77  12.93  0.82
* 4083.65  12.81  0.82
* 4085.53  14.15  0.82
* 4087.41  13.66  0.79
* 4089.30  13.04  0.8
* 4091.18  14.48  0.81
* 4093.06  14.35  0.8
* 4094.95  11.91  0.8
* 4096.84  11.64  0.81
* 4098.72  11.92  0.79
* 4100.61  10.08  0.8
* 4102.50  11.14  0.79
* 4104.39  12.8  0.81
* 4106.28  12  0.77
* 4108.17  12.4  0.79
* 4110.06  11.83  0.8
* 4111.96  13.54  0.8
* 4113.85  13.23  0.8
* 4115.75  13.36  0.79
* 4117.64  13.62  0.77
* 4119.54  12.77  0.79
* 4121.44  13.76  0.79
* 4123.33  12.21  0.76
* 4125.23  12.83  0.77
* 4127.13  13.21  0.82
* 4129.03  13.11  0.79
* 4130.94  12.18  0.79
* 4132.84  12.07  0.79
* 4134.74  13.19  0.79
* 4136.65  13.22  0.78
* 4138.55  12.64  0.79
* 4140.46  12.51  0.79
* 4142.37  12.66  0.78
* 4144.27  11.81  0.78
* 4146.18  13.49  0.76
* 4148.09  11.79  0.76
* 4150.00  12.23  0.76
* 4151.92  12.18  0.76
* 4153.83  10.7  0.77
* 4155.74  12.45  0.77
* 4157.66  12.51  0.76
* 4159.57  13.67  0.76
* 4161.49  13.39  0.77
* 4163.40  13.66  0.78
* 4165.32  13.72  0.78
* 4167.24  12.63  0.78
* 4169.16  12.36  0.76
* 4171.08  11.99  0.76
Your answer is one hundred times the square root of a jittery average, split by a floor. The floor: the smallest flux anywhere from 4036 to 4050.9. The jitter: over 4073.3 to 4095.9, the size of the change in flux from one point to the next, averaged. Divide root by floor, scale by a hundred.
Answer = 8.7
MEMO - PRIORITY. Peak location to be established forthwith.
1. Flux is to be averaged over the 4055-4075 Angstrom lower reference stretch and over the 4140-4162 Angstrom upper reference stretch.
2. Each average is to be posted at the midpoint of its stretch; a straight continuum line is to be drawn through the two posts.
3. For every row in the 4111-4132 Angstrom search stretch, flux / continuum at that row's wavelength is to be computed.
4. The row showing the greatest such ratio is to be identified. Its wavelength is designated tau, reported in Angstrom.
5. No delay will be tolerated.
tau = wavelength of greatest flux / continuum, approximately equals 4121.44 Angstrom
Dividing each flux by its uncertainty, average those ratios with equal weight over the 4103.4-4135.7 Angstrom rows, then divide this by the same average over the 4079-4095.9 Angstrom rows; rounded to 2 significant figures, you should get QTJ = 0.99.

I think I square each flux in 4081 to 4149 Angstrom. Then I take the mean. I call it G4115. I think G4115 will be 162.9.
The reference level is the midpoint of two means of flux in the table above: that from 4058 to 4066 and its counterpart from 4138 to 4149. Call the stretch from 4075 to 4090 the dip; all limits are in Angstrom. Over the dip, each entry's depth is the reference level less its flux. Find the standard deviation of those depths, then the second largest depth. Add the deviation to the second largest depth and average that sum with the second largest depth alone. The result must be 1.3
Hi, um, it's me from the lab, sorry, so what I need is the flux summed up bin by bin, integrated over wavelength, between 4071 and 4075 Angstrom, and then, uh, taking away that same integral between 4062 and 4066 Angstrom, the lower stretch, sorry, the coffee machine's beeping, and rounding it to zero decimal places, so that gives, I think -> 7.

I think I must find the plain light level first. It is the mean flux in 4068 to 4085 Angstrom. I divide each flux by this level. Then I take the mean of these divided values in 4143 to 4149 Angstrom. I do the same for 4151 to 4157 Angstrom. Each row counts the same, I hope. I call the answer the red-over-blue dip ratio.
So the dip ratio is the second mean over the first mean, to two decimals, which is 0.95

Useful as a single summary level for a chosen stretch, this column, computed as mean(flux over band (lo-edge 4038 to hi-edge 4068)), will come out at 12.6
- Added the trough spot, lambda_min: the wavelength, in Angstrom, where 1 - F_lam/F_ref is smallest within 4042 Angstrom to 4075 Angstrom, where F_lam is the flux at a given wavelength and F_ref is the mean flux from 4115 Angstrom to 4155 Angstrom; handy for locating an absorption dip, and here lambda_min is 4049.94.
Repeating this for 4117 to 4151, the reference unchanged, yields 4121.44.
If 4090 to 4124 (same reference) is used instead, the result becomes 4091.18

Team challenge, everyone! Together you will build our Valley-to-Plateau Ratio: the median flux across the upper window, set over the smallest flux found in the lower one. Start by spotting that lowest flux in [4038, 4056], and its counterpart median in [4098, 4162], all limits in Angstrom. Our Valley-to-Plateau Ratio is 1.11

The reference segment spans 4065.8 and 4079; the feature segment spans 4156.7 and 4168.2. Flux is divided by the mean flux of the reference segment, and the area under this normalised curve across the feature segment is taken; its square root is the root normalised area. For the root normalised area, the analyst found 3.493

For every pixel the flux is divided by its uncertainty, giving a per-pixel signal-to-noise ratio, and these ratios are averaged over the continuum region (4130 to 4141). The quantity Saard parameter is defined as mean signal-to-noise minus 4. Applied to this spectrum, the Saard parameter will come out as 12.0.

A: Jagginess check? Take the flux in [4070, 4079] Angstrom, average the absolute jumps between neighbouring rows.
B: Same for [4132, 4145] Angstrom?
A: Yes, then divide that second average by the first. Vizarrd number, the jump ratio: 0.6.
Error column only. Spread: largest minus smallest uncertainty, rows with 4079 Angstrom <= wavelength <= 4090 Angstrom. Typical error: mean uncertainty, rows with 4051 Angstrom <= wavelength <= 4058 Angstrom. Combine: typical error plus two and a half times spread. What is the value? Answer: 0.90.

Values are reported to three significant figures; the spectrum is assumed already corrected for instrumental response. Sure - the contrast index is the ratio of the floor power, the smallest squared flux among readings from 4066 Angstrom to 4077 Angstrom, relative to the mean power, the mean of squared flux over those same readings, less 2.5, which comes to -1.74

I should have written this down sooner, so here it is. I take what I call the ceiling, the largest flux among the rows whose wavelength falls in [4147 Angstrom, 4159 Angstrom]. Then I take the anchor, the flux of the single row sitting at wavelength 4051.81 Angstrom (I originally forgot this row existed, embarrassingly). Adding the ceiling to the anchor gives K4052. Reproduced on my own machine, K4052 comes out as 26.91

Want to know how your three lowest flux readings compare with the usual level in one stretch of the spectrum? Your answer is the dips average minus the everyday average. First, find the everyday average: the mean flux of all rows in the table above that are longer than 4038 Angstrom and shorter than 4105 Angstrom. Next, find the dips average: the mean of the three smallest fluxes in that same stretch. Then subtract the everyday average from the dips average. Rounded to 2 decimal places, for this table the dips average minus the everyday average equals -1.86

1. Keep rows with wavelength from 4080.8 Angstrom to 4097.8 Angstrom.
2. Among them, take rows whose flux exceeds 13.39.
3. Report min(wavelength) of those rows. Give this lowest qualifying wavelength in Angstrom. 4085.53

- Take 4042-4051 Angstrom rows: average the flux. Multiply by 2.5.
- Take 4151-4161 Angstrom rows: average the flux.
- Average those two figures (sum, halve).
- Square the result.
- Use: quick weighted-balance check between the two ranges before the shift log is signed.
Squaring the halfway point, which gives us 496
